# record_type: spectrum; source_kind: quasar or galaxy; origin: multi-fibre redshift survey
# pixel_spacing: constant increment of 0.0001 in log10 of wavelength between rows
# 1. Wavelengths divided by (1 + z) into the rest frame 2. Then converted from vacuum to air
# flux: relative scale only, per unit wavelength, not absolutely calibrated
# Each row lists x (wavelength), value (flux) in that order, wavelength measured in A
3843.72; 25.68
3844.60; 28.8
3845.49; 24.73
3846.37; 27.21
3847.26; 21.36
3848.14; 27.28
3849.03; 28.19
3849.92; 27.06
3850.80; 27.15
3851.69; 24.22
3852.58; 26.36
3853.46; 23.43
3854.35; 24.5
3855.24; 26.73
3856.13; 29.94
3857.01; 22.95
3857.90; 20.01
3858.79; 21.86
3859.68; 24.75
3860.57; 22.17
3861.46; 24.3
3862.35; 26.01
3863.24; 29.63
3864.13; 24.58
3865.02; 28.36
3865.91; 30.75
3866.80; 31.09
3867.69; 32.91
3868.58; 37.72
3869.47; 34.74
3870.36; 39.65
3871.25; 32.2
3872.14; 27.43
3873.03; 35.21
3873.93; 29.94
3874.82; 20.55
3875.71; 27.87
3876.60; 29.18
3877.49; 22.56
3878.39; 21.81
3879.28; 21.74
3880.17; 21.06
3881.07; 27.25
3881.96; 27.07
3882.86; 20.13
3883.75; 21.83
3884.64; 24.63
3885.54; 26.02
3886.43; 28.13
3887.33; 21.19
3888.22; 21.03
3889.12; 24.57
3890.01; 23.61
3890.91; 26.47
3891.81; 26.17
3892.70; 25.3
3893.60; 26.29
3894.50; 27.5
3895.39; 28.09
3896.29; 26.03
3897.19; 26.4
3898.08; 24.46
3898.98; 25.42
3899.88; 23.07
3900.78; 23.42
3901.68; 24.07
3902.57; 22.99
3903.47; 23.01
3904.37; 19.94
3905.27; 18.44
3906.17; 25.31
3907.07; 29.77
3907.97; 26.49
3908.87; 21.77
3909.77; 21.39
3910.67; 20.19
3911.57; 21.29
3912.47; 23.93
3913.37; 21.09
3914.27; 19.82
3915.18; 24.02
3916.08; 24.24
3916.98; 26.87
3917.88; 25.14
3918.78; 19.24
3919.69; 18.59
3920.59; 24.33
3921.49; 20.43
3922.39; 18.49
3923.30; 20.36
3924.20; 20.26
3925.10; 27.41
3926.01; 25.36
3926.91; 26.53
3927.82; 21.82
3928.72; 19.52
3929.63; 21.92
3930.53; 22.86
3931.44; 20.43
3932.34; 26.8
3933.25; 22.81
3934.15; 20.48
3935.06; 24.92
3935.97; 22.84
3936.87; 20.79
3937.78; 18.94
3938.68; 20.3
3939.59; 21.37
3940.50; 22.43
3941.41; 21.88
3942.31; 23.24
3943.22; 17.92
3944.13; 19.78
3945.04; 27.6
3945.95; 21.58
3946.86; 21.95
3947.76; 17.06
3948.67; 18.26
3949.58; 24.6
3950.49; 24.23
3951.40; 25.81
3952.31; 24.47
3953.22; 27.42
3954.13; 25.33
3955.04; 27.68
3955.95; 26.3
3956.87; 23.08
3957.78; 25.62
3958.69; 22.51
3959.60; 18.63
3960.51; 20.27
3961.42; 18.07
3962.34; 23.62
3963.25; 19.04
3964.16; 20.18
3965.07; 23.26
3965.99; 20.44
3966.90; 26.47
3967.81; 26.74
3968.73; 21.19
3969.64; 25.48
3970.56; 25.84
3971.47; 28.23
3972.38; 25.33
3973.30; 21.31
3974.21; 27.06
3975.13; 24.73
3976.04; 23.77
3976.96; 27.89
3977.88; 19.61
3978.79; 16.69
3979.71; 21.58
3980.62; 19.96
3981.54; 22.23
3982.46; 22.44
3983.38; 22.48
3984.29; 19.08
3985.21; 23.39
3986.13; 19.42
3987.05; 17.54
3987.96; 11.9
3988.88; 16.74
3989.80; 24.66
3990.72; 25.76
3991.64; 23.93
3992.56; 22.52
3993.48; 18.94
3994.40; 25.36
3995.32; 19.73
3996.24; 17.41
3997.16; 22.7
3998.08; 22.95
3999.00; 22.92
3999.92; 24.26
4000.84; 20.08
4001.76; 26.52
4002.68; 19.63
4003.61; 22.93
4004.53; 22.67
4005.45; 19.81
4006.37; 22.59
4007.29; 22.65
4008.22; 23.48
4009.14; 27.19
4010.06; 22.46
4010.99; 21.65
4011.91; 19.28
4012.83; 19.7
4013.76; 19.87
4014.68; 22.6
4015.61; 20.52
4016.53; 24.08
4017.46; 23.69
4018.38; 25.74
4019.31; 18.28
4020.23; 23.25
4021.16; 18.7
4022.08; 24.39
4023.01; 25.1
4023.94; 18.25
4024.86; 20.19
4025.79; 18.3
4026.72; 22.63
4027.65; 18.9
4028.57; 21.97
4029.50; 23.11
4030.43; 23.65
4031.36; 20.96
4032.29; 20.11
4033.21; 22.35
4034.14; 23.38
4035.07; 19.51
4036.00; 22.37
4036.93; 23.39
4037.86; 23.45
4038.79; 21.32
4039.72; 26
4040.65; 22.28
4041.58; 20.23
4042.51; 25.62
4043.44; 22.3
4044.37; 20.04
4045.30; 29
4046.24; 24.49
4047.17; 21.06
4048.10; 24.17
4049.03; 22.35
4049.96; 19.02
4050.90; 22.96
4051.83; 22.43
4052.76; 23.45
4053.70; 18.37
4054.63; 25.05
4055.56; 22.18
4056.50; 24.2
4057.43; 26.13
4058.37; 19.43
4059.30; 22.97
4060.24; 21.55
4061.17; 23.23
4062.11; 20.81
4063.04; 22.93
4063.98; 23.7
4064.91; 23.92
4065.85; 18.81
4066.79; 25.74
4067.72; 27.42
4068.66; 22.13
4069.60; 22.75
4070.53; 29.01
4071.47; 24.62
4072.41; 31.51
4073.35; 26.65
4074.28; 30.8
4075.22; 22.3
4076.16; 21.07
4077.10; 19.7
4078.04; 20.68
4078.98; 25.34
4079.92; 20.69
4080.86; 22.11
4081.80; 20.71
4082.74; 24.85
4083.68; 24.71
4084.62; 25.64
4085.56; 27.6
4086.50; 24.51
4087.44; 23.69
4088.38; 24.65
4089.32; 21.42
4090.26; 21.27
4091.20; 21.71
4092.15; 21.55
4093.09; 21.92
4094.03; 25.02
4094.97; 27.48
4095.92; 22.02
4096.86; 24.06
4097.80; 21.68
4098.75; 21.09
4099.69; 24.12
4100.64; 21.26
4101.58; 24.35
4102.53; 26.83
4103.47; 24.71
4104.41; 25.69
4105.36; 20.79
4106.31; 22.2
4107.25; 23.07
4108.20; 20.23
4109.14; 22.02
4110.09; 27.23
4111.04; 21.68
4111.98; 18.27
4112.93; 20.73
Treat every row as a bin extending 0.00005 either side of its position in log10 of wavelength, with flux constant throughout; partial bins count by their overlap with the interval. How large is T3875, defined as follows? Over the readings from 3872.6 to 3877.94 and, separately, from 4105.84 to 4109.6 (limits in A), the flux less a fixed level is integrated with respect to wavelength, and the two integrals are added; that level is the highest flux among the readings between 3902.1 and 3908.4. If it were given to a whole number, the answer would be -42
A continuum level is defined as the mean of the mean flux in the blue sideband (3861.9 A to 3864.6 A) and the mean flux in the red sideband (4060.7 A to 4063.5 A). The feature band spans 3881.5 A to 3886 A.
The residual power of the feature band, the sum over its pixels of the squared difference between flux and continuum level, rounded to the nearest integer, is 35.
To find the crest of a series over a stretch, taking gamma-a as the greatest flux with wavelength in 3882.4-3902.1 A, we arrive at 28.13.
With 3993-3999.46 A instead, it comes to 25.36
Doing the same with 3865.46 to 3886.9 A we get 39.65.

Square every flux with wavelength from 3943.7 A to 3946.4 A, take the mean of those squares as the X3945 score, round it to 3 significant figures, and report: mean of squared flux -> 540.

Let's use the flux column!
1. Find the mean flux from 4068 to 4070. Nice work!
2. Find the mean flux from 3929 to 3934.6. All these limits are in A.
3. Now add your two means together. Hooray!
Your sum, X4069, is 45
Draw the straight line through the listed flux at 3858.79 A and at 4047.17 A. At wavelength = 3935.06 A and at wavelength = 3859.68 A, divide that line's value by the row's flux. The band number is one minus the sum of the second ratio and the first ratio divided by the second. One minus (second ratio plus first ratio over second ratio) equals -0.86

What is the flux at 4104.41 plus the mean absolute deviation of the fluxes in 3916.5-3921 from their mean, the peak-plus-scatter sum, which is 28.8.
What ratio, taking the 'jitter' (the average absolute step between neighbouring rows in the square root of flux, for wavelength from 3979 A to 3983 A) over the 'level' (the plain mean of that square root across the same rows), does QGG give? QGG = 0.032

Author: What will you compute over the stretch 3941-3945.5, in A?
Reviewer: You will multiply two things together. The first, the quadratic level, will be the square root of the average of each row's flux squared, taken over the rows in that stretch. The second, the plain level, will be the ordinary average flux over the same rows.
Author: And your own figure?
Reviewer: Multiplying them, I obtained 493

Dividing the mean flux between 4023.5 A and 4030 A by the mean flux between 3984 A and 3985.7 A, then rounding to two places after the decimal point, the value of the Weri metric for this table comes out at 0.96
